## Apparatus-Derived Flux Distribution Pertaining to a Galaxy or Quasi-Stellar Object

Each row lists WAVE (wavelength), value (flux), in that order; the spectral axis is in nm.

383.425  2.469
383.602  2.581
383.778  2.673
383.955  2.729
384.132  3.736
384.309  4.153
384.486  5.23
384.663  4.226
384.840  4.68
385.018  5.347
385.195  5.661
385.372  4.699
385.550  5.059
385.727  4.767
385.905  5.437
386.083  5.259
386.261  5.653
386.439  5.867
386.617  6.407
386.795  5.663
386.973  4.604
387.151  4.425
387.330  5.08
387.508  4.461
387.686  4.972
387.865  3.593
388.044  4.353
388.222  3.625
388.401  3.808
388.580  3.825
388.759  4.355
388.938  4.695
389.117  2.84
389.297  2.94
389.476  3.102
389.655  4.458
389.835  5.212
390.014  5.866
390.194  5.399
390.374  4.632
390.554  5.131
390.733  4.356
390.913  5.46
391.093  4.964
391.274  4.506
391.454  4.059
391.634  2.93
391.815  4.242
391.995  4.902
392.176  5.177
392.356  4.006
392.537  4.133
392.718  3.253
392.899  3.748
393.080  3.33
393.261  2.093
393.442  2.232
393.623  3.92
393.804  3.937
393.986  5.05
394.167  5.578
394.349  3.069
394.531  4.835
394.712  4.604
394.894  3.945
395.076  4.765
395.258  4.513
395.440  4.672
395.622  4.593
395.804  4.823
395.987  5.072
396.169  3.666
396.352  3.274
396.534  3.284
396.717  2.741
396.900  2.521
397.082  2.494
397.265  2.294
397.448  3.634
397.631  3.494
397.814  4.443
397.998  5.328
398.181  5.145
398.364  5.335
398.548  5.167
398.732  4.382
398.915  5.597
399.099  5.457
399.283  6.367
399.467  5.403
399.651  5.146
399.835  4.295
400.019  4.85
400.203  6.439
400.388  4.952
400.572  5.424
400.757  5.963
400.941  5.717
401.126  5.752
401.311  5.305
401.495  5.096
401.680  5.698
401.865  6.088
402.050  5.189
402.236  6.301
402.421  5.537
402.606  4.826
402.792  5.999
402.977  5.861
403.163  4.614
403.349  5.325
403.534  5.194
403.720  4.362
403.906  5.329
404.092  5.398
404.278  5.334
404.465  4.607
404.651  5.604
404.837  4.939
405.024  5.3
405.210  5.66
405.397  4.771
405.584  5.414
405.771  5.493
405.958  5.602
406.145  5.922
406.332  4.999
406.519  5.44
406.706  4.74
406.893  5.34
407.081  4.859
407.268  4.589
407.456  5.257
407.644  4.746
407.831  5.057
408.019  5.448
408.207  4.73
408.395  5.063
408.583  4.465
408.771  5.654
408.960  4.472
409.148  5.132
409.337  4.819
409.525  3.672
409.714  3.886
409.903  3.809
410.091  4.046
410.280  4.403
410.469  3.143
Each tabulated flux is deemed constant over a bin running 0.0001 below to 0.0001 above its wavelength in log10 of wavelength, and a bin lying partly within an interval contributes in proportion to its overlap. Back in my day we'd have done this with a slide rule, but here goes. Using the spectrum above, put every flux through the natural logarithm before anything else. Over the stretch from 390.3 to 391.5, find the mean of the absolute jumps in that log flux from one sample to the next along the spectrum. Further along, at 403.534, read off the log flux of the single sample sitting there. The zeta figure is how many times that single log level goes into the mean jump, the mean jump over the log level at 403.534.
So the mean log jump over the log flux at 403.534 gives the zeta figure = 0.080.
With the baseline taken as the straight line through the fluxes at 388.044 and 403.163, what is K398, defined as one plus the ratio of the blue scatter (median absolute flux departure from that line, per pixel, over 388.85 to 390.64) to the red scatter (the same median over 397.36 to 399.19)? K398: 2.1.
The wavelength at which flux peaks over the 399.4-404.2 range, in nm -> 400.203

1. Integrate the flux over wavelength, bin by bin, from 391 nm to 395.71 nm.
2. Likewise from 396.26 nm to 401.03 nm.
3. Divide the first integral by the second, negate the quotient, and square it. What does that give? 0.79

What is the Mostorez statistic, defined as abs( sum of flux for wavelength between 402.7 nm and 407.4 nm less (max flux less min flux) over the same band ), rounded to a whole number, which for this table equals 129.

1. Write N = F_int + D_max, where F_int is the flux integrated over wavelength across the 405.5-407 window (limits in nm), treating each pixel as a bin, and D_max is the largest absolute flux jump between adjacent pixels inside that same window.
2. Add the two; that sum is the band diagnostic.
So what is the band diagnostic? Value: 9.0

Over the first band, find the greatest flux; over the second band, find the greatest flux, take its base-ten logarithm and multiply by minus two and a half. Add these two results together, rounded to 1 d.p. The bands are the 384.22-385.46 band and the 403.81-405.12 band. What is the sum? 3.8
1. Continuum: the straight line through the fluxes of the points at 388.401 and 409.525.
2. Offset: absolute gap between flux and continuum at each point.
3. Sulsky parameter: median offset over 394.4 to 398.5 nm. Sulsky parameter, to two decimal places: 0.95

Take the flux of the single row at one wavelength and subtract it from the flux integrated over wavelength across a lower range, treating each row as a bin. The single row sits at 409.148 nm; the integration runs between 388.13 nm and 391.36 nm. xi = 9.1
